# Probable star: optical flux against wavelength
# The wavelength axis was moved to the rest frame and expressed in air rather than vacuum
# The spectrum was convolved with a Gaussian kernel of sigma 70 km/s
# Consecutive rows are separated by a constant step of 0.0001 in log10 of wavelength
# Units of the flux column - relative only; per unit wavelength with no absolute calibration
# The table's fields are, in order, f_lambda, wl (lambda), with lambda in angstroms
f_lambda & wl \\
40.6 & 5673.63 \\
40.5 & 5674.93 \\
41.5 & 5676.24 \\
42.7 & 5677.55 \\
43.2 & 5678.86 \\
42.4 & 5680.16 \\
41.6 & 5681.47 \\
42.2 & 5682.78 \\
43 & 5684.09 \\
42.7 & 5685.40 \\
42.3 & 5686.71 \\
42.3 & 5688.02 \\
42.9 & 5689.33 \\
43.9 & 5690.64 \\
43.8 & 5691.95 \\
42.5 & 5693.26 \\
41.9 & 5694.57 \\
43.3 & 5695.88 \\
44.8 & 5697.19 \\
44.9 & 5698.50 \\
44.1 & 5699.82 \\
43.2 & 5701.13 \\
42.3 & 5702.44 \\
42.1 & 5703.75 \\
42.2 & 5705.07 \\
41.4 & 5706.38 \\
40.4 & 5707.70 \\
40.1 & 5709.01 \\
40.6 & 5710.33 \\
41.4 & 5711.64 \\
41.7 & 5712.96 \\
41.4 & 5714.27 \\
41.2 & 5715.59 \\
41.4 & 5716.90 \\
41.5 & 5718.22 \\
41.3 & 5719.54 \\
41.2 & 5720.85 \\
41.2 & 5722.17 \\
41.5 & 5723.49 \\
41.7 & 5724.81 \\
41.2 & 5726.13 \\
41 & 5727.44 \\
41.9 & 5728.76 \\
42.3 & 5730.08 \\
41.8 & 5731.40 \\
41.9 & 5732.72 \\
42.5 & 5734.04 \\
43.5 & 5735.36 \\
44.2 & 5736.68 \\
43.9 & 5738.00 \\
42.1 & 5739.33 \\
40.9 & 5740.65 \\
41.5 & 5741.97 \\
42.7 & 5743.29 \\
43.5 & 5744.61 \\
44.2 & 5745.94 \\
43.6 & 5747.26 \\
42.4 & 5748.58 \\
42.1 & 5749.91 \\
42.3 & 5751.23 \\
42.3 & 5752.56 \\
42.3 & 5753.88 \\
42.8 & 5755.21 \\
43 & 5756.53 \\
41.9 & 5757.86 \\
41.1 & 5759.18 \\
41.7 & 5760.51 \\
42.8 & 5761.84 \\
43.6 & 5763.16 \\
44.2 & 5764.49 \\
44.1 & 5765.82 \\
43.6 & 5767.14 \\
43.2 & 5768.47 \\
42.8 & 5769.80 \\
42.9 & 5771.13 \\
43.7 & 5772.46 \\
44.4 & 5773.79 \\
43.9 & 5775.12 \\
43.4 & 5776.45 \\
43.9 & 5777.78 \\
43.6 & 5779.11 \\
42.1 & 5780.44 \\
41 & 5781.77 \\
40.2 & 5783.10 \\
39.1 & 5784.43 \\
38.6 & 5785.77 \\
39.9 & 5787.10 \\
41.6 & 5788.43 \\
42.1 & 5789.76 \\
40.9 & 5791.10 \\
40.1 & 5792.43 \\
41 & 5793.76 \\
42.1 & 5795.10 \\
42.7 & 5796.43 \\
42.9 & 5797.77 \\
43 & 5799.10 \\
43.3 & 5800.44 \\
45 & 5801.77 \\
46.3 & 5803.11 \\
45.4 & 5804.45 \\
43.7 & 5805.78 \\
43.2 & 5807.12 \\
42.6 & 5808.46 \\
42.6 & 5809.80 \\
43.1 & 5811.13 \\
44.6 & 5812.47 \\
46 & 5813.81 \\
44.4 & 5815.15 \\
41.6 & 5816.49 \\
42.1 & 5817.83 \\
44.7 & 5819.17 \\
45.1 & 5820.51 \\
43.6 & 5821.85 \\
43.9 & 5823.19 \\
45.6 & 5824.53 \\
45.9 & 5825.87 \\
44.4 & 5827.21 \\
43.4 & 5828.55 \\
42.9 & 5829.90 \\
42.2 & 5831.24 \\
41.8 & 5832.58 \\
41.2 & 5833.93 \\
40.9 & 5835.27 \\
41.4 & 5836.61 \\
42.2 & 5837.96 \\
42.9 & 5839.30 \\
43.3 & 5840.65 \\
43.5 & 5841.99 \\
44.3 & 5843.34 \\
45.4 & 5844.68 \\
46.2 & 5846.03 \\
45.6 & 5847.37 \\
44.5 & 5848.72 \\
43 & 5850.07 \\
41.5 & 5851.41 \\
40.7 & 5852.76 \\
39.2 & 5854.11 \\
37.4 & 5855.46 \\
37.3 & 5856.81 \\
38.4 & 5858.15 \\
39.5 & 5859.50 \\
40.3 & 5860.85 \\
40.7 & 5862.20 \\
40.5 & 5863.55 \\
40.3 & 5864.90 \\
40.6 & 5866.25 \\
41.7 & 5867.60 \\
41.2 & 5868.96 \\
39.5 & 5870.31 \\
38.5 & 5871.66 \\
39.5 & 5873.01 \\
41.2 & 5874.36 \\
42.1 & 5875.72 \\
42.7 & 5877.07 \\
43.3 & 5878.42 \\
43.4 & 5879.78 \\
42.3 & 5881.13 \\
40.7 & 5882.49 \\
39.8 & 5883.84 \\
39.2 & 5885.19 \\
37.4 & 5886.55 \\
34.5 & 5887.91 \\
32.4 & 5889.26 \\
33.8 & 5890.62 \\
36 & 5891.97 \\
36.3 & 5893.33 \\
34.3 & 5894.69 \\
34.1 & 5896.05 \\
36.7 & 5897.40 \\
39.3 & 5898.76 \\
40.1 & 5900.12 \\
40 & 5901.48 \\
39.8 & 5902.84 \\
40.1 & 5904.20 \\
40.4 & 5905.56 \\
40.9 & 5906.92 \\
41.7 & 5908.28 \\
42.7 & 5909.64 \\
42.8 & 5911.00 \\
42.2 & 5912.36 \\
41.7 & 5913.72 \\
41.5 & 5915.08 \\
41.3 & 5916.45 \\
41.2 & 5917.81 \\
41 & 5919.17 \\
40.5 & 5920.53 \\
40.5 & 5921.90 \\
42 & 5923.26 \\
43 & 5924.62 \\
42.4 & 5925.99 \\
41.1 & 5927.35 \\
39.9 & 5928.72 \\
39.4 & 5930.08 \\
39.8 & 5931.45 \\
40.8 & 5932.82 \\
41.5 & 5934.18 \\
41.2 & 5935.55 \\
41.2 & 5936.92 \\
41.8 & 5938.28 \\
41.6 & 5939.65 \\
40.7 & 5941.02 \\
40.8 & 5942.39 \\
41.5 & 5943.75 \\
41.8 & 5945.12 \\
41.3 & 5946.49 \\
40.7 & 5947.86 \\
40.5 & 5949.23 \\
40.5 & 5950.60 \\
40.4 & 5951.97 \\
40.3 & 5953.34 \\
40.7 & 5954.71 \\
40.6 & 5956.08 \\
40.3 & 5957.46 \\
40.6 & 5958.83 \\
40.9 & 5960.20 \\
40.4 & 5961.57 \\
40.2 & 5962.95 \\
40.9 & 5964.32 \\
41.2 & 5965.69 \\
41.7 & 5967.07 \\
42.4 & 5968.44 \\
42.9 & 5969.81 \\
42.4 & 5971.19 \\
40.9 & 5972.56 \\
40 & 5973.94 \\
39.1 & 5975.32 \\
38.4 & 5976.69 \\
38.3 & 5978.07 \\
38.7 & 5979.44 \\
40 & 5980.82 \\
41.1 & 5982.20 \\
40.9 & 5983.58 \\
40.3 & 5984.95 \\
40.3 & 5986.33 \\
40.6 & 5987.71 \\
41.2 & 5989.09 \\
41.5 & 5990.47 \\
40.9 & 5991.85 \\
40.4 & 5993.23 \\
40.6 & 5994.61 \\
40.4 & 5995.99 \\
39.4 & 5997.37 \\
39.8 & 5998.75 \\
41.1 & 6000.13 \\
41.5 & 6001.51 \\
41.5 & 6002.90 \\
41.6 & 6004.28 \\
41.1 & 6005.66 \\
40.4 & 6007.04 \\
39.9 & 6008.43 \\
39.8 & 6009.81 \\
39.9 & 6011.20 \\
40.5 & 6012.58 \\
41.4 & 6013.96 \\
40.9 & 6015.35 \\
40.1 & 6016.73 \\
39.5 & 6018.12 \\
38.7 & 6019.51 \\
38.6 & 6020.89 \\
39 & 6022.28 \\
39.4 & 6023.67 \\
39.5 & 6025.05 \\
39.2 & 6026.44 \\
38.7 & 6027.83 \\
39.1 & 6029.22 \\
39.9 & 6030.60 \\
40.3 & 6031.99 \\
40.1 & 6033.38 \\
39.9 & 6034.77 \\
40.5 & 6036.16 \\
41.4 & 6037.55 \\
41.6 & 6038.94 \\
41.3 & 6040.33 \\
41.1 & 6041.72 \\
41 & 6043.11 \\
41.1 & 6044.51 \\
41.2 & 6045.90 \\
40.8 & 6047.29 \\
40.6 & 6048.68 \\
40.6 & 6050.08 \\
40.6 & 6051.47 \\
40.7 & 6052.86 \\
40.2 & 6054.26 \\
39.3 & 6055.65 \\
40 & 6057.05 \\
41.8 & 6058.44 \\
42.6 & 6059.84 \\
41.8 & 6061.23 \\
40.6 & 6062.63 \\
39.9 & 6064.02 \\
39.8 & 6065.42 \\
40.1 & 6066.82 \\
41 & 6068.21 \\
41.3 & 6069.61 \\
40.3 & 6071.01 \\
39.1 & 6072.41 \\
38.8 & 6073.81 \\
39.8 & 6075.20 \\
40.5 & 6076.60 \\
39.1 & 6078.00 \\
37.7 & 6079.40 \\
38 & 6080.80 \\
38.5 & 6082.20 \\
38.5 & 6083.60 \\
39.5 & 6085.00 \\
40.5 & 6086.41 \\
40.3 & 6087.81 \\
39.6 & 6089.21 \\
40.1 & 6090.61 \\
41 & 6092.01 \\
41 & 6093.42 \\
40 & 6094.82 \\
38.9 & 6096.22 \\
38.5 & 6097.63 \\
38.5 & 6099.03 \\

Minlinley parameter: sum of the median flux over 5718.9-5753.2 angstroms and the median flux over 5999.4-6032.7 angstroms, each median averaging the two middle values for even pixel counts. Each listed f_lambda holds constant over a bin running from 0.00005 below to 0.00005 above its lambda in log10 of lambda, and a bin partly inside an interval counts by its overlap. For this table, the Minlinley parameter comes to 82.0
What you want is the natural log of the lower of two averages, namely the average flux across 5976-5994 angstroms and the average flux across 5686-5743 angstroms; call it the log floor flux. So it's 3.69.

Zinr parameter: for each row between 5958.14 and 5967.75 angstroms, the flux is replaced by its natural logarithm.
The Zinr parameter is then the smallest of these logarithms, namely 3.69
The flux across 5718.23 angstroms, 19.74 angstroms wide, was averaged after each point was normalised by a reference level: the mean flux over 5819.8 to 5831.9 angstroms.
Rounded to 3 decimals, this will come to 0.935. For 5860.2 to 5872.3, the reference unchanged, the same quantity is 0.915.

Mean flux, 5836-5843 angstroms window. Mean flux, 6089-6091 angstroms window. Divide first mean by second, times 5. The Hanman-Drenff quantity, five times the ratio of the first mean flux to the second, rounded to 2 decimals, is 5.35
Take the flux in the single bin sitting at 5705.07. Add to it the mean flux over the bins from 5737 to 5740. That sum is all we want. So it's 85.2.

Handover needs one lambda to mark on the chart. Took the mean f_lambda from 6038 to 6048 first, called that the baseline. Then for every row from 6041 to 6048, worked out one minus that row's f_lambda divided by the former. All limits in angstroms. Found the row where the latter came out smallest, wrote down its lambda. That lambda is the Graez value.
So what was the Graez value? 6045.90 angstroms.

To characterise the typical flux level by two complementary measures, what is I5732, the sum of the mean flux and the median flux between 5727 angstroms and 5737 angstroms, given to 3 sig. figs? 84.5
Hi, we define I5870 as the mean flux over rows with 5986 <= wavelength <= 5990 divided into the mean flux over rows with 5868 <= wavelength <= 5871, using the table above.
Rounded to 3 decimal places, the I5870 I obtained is 0.991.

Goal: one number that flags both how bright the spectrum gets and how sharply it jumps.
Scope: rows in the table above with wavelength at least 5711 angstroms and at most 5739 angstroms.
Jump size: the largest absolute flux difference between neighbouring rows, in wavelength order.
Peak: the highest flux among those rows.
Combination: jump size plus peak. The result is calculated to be 45.2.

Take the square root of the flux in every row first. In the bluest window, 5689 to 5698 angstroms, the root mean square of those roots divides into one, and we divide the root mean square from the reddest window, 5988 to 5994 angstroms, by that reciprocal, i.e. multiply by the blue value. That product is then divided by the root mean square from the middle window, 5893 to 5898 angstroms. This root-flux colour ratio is 7.09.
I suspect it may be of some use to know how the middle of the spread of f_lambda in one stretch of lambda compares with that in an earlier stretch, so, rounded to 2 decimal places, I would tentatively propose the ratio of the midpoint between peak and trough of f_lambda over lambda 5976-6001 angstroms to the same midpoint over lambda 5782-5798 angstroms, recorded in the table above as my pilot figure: 0.98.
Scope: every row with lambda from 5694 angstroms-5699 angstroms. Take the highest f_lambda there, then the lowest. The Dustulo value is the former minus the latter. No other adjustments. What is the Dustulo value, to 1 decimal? 3.0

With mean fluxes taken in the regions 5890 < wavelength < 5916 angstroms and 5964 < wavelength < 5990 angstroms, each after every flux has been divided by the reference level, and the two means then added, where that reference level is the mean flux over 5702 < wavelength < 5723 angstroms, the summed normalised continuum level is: 1.93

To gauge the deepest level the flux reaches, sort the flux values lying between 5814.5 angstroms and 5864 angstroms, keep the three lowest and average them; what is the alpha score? 37.7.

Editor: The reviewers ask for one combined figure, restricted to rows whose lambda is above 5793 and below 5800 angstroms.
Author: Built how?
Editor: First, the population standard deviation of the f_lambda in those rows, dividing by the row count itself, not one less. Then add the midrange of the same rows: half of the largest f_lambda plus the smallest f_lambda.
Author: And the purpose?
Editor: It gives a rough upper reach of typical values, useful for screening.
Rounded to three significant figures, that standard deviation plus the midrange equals 42.7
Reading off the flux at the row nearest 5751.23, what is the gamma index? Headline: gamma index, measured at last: 42.3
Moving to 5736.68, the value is 44.2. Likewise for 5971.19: 42.4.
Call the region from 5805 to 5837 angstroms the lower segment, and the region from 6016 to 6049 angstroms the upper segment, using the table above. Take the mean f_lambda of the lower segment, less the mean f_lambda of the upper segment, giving 3.3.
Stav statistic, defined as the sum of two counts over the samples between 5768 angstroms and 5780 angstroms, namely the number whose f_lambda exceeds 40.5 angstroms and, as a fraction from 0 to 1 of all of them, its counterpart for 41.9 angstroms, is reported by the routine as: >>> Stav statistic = 10.0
